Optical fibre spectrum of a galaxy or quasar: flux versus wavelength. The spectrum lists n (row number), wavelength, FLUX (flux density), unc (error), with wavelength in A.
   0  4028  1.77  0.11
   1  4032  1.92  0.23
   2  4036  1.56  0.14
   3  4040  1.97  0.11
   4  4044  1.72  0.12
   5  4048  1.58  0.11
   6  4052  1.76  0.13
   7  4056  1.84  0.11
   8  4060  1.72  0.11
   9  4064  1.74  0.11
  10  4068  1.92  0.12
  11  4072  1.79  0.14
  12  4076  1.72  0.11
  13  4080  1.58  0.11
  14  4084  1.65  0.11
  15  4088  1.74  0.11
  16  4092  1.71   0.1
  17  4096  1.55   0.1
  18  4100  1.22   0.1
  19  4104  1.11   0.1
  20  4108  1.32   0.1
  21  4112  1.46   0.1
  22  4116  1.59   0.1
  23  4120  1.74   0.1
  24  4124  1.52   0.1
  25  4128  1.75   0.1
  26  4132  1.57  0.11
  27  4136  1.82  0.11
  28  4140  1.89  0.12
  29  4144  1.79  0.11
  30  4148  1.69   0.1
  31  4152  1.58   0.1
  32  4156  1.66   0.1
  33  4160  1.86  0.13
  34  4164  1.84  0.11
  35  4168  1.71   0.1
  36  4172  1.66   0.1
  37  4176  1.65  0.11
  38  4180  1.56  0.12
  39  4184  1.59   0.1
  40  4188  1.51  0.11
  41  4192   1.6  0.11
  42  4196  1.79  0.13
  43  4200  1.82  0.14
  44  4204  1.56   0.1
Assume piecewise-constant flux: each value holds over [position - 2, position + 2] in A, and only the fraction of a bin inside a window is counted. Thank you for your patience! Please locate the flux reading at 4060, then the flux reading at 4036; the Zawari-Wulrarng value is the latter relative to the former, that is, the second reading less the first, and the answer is -0.160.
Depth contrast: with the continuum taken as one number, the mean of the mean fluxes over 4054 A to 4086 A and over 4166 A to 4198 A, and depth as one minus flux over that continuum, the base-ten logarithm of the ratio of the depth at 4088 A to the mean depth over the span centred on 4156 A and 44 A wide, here 0.0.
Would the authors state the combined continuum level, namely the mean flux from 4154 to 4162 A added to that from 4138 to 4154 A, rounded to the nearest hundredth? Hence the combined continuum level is 3.50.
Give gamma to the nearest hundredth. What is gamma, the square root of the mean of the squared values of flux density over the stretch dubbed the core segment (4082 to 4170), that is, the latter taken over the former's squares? 1.64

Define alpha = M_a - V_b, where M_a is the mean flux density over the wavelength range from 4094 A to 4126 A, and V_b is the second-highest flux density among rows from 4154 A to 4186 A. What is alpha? -0.40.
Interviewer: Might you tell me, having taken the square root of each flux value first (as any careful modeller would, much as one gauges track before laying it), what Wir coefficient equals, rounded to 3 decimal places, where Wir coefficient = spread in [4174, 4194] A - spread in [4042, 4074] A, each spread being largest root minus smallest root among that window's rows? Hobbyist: -0.073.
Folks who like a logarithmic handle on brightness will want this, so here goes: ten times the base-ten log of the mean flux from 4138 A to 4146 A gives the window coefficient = 2.6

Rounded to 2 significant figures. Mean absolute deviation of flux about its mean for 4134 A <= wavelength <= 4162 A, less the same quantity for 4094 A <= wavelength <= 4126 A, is -0.070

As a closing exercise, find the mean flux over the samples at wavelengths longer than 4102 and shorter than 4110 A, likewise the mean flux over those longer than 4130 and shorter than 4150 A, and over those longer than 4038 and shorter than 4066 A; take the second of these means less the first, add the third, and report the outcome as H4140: 2.30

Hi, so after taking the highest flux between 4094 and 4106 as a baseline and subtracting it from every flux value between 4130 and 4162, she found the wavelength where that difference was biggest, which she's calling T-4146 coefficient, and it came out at 4140 A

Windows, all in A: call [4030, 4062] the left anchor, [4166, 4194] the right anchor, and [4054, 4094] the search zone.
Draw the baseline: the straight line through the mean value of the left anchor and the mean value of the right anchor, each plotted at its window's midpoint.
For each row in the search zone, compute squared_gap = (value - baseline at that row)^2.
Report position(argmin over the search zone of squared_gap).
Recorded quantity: 4064 A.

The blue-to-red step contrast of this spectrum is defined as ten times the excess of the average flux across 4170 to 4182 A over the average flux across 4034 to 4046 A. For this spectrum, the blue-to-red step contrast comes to -1.3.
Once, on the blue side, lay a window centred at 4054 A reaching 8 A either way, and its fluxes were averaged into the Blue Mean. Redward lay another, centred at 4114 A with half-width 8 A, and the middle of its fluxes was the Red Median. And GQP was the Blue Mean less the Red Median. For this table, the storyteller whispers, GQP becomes 0.200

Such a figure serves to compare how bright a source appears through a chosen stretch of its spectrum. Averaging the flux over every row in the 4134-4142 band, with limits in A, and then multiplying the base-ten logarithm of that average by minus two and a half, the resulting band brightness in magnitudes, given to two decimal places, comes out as -0.67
